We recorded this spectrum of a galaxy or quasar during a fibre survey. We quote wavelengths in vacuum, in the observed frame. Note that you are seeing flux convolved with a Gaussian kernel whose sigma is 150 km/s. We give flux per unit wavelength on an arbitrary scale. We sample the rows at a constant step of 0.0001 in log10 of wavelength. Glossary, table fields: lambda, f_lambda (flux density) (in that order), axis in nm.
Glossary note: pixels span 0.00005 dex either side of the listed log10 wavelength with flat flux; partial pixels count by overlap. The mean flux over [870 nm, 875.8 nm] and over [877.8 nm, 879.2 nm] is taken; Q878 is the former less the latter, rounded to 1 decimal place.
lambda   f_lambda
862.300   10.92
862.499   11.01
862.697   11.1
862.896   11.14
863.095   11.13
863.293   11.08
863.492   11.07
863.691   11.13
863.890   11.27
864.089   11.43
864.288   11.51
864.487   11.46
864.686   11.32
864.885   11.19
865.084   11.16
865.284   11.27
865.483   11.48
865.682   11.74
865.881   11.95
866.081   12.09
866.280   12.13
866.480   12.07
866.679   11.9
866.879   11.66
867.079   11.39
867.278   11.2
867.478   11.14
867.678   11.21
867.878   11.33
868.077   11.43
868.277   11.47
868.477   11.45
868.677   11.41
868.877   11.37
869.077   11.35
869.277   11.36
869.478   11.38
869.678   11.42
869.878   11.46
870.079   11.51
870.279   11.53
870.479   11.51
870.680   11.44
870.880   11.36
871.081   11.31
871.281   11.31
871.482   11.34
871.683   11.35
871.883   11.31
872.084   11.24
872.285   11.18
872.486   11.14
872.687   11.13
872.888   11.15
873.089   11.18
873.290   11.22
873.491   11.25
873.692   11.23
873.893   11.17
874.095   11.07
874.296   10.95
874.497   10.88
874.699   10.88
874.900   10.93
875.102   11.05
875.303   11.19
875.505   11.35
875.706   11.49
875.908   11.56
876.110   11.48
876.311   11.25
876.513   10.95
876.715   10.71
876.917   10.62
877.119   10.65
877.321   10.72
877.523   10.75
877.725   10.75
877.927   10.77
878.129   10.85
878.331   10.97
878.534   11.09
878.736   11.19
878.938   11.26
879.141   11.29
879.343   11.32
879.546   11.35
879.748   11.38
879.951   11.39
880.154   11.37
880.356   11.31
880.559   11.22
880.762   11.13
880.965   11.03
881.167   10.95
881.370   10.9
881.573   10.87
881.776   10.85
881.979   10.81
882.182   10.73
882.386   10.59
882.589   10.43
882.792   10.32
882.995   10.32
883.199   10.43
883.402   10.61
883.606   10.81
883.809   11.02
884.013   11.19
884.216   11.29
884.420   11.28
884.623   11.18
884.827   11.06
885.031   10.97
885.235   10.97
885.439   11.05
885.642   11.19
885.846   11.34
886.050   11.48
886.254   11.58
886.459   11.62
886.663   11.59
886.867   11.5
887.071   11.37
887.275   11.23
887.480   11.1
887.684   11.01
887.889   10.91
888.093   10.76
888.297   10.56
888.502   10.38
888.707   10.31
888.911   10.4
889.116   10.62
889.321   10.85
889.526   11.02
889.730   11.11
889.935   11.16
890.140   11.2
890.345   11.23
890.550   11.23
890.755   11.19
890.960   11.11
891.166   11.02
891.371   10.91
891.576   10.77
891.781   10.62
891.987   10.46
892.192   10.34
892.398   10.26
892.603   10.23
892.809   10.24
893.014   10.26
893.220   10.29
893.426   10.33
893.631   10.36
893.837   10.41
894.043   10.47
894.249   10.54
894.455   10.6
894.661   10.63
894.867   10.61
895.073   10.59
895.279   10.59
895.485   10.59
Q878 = 0.2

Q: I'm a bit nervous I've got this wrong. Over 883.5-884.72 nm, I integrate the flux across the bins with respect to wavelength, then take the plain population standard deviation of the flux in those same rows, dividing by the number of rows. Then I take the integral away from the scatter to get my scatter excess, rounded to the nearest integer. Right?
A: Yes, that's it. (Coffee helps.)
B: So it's -13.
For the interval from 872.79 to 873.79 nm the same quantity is -11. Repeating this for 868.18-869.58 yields -16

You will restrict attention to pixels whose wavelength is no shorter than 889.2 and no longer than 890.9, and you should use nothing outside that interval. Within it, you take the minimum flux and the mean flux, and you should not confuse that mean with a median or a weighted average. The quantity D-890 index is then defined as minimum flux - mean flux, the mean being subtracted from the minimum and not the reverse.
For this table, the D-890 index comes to -0.27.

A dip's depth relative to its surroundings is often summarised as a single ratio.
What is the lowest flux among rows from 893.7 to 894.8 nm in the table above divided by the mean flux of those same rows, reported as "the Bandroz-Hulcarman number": 0.989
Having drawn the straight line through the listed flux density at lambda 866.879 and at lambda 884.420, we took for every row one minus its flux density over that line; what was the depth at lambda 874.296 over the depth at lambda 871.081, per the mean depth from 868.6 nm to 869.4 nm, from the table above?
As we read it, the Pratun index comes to 102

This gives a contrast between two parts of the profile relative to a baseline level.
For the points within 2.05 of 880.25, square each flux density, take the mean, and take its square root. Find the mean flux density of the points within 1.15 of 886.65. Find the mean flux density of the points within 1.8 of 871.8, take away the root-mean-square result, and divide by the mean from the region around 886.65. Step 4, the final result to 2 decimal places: 0.02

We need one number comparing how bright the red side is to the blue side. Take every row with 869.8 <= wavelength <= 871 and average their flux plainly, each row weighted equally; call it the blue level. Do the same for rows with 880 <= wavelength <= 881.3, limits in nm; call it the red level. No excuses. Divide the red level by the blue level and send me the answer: 0.97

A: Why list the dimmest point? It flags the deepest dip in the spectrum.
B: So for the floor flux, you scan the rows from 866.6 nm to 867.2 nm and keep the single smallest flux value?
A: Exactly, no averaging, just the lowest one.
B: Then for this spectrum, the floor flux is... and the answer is 11.39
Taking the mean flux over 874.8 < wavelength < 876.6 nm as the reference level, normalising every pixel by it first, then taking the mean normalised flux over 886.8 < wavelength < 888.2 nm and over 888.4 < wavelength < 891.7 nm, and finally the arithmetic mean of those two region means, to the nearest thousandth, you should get 0.979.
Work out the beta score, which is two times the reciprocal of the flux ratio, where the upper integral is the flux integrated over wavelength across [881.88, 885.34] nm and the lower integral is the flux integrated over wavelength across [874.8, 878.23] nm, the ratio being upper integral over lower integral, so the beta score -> 2.02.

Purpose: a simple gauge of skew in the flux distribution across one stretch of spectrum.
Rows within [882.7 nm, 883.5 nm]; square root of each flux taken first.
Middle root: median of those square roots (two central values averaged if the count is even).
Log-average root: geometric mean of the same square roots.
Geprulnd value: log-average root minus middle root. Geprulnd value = 0.007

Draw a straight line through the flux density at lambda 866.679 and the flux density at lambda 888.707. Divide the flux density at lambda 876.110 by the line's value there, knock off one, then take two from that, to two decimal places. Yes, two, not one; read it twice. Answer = -1.98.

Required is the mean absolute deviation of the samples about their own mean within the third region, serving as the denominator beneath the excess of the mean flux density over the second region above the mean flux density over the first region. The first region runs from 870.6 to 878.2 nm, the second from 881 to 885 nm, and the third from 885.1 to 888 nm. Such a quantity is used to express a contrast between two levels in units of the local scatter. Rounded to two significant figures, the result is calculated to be -1.3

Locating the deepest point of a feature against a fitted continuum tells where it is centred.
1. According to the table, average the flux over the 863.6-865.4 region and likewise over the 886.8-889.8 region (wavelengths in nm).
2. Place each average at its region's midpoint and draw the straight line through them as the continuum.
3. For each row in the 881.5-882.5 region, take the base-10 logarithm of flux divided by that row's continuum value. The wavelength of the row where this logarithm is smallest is 882.386 nm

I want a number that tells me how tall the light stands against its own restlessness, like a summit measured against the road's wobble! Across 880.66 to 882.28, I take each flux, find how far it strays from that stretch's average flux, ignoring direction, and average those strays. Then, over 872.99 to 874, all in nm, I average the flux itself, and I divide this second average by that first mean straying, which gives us 117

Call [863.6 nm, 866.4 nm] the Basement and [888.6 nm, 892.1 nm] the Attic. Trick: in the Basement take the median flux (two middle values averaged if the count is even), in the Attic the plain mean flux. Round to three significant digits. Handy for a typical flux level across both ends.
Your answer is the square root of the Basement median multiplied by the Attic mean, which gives 11.2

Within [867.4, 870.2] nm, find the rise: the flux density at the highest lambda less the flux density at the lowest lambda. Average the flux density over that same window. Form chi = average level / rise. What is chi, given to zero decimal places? 31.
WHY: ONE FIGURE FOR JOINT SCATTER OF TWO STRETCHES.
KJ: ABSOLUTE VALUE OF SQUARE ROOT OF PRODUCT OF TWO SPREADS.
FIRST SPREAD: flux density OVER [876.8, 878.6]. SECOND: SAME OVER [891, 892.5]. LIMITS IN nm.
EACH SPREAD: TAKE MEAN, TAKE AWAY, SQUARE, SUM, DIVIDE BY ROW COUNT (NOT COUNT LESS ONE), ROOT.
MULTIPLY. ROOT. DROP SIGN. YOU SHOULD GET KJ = 0.20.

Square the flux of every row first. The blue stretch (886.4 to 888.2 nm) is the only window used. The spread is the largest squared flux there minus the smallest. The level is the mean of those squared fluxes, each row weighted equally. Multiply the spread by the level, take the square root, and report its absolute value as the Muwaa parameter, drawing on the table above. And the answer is 49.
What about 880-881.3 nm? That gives 34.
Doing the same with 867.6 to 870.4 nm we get 31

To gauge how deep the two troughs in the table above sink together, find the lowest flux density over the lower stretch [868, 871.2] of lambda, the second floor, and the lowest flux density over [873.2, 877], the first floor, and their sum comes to 21.9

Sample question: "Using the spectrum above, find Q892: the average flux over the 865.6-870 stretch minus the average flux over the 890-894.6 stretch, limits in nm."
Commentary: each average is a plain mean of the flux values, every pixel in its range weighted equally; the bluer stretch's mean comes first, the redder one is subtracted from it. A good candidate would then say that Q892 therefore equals 0.90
